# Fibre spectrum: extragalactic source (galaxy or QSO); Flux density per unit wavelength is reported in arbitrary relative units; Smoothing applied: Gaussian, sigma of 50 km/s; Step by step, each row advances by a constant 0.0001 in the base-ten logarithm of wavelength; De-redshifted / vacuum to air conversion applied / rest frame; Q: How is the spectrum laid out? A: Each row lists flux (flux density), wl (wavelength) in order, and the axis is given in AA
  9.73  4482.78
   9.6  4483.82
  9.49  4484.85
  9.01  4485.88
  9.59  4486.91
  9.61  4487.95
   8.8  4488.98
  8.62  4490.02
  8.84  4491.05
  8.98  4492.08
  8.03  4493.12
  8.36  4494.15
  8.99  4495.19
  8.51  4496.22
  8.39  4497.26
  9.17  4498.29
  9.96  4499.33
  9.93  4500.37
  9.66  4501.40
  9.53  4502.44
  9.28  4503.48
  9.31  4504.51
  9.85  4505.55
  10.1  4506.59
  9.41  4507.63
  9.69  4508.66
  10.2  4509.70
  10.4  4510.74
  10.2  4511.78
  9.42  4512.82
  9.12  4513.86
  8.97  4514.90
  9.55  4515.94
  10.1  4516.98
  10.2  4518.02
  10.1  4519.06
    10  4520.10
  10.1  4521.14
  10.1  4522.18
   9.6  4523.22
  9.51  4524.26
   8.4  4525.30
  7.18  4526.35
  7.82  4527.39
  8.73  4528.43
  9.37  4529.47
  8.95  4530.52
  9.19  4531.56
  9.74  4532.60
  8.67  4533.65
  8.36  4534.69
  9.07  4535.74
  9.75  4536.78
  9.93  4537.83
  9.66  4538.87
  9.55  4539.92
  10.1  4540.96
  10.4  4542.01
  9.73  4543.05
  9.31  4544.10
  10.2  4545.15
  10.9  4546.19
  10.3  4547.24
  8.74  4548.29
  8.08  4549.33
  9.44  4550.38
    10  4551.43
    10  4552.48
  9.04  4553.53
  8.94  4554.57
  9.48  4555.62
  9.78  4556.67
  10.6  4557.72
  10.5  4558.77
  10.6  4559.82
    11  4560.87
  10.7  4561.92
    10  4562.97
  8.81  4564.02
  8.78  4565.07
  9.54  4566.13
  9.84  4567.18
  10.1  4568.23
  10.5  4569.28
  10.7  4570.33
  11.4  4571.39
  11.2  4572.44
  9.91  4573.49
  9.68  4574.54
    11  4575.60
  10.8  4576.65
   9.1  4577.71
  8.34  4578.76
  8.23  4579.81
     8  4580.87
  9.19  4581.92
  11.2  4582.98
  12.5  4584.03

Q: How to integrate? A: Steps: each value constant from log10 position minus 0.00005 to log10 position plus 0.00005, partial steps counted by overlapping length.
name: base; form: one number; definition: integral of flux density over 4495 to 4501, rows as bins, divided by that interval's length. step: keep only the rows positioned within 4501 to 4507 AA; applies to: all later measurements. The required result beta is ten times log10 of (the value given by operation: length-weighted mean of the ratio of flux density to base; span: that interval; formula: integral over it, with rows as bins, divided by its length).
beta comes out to 0.19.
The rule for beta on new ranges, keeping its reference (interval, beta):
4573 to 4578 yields 0.43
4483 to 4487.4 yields 0.12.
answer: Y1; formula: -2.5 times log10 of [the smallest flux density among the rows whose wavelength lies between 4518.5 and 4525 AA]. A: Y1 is -2.45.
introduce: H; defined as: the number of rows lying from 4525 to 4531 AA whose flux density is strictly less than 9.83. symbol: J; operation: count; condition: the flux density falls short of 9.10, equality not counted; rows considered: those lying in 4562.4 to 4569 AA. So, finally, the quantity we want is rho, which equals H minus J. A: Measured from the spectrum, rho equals 4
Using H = 6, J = 2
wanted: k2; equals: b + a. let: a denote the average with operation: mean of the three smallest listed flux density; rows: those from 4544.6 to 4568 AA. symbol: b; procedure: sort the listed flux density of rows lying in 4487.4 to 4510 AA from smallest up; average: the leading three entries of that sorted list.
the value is 16.8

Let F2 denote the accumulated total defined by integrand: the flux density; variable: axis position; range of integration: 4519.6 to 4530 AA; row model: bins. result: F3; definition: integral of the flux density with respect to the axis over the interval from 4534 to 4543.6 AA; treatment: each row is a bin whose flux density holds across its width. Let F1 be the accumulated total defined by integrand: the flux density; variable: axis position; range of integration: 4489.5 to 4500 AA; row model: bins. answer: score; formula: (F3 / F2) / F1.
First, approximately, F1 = 92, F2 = 94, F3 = 92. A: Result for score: 0.011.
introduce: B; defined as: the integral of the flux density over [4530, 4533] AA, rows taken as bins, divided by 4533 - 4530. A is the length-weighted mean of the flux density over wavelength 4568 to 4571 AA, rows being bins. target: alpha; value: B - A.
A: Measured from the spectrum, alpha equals -1.20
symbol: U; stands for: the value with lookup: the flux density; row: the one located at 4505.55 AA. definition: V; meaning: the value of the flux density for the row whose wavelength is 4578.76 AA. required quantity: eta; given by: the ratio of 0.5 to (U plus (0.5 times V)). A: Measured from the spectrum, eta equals 0.0357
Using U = 9.85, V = 8.34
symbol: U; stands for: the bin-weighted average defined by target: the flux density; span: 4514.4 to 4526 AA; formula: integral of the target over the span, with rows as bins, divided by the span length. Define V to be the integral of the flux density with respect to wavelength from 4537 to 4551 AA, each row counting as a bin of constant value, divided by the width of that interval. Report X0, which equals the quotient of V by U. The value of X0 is 1.01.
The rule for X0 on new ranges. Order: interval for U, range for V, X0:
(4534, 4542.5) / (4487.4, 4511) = 0.97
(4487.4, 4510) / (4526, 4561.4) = 1.03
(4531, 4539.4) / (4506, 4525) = 1.06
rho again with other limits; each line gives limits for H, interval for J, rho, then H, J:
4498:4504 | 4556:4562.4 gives 4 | 4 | 0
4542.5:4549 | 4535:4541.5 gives 2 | 3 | 1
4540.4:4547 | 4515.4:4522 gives 2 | 2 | 0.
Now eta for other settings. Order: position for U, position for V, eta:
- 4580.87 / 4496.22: 0.0408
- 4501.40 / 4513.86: 0.0352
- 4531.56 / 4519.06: 0.0351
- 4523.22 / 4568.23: 0.0341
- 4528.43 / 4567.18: 0.0366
